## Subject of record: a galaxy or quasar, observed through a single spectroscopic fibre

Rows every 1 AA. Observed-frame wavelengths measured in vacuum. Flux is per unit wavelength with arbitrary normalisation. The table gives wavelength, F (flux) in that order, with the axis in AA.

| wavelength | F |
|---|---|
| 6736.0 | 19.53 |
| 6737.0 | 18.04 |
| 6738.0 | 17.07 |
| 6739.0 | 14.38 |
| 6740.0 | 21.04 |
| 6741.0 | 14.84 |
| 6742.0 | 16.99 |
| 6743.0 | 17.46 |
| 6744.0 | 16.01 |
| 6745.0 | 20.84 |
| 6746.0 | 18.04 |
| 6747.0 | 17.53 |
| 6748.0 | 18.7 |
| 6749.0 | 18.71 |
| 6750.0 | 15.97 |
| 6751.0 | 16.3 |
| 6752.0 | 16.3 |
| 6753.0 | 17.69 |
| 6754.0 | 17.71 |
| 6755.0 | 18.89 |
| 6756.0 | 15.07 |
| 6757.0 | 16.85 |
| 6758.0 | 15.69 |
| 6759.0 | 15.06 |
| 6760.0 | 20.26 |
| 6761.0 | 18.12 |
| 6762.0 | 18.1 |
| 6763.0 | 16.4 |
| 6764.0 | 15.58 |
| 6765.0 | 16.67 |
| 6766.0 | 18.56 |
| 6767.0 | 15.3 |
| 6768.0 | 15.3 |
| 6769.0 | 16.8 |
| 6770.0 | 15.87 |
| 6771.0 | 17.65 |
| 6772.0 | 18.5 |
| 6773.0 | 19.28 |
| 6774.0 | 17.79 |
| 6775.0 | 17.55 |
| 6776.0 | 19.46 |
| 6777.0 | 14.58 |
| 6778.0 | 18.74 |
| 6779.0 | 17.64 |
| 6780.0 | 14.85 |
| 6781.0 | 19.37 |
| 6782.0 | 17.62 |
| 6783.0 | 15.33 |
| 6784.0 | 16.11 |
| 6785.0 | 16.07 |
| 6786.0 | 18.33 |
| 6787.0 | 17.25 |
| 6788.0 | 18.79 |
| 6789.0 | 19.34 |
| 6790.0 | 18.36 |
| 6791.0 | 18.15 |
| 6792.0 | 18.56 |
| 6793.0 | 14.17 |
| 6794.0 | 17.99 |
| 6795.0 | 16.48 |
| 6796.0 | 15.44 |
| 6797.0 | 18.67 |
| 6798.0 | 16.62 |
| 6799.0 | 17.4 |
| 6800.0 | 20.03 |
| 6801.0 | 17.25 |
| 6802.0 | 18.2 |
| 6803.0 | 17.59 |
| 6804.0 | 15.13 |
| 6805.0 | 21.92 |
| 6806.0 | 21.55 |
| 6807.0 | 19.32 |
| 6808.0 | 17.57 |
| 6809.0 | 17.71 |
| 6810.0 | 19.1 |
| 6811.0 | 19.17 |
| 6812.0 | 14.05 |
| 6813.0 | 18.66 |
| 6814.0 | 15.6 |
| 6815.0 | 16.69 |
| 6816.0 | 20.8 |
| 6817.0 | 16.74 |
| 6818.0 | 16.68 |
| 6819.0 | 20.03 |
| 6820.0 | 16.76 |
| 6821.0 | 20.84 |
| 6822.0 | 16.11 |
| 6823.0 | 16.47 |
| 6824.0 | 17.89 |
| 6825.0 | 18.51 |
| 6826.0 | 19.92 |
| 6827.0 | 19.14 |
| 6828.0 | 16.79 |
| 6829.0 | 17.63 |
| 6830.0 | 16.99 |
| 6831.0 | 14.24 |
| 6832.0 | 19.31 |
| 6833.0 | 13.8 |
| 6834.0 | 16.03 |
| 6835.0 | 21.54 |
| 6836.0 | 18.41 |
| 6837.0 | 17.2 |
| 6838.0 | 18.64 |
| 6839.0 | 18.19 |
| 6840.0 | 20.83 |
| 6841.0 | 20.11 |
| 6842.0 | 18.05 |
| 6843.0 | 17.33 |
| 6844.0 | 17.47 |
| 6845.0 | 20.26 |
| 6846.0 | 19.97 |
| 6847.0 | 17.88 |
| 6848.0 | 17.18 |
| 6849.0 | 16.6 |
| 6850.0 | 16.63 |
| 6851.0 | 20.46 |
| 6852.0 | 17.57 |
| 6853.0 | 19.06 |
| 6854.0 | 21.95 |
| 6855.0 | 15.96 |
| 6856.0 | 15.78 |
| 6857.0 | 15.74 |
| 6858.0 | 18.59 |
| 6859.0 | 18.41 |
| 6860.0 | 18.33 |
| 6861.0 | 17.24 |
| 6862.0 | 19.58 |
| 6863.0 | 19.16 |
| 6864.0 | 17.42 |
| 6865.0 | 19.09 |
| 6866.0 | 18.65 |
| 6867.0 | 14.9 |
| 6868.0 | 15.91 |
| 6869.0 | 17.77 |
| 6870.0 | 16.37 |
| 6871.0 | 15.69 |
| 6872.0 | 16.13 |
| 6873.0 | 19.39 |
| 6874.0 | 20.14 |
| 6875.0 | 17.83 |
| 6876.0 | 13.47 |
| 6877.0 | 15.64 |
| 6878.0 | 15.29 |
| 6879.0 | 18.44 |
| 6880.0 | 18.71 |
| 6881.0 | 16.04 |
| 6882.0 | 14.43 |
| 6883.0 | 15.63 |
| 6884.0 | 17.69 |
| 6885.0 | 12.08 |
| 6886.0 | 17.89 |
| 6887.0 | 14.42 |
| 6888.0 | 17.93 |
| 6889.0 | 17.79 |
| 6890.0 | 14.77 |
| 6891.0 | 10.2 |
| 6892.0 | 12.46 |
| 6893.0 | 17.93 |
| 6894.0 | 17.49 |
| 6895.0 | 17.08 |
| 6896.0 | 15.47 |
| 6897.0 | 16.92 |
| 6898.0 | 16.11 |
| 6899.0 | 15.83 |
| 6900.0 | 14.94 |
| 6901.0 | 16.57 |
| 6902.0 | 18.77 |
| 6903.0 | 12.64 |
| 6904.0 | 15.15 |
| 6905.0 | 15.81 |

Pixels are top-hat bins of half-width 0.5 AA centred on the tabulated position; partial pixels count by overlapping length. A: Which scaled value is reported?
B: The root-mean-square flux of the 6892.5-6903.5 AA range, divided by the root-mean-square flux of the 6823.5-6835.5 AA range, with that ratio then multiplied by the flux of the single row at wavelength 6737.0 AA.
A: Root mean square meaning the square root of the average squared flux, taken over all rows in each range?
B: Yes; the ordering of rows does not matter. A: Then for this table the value 16.7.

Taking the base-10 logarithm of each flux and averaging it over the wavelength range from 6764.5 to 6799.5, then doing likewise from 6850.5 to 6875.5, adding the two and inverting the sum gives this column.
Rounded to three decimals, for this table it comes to 0.402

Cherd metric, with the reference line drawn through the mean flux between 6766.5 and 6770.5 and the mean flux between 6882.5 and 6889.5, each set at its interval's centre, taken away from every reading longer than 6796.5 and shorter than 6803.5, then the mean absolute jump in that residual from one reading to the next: 1.6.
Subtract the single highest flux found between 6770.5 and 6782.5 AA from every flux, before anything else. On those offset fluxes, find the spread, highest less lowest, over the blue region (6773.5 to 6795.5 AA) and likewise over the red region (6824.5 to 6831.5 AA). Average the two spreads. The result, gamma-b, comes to 5.5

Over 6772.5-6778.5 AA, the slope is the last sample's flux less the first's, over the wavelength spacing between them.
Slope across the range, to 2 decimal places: -0.11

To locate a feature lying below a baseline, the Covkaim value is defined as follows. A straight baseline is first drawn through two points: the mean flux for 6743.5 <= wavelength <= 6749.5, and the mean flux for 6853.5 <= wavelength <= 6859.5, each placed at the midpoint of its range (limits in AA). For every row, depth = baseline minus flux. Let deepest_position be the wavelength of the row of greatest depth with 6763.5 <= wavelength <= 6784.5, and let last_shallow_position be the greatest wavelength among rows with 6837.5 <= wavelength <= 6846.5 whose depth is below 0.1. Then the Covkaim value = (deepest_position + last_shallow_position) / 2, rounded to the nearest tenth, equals 6811.5 AA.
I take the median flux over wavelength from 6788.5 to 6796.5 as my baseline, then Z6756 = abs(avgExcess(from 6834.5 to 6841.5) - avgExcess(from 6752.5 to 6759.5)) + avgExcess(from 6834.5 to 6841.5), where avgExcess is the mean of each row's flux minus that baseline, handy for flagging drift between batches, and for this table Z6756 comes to 3.8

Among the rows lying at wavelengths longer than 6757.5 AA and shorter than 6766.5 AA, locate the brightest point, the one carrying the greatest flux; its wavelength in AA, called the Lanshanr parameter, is 6760.0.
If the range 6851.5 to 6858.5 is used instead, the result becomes 6854.0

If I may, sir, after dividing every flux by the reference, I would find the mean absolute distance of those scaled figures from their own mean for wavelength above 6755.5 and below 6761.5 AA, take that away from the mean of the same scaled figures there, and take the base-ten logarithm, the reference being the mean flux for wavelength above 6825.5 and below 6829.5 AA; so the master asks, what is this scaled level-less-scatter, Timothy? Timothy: -0.080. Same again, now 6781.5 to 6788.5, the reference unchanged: -0.060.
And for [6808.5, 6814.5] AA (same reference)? -0.069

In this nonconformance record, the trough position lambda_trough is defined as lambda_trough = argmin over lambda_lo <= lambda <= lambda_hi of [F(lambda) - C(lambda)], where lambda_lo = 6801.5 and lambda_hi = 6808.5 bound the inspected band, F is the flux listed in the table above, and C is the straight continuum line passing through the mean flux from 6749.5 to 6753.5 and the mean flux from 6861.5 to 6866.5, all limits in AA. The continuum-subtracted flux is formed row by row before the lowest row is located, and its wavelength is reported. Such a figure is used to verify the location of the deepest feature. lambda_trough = 6804.0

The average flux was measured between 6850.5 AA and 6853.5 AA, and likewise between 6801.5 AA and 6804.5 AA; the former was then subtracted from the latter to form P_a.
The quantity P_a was -2.1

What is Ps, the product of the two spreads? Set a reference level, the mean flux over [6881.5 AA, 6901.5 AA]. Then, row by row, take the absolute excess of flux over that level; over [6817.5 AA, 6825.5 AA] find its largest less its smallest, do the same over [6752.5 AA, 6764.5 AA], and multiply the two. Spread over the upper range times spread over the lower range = 22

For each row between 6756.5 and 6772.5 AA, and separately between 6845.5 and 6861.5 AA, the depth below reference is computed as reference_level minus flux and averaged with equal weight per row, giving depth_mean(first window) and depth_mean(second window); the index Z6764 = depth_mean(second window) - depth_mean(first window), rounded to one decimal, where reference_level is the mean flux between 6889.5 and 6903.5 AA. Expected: -1.0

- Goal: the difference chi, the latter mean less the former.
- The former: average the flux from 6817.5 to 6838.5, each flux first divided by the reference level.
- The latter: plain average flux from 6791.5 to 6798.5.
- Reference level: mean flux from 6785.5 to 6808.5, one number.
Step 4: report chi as 15.9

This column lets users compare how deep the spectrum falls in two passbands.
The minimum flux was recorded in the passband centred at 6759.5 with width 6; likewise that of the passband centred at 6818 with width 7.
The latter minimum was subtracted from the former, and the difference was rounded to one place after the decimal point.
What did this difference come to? -1.6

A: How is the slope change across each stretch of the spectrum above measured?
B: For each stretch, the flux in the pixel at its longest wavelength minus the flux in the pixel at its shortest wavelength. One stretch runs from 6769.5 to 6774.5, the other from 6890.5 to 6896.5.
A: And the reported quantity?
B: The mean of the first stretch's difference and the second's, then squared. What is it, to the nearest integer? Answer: 13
